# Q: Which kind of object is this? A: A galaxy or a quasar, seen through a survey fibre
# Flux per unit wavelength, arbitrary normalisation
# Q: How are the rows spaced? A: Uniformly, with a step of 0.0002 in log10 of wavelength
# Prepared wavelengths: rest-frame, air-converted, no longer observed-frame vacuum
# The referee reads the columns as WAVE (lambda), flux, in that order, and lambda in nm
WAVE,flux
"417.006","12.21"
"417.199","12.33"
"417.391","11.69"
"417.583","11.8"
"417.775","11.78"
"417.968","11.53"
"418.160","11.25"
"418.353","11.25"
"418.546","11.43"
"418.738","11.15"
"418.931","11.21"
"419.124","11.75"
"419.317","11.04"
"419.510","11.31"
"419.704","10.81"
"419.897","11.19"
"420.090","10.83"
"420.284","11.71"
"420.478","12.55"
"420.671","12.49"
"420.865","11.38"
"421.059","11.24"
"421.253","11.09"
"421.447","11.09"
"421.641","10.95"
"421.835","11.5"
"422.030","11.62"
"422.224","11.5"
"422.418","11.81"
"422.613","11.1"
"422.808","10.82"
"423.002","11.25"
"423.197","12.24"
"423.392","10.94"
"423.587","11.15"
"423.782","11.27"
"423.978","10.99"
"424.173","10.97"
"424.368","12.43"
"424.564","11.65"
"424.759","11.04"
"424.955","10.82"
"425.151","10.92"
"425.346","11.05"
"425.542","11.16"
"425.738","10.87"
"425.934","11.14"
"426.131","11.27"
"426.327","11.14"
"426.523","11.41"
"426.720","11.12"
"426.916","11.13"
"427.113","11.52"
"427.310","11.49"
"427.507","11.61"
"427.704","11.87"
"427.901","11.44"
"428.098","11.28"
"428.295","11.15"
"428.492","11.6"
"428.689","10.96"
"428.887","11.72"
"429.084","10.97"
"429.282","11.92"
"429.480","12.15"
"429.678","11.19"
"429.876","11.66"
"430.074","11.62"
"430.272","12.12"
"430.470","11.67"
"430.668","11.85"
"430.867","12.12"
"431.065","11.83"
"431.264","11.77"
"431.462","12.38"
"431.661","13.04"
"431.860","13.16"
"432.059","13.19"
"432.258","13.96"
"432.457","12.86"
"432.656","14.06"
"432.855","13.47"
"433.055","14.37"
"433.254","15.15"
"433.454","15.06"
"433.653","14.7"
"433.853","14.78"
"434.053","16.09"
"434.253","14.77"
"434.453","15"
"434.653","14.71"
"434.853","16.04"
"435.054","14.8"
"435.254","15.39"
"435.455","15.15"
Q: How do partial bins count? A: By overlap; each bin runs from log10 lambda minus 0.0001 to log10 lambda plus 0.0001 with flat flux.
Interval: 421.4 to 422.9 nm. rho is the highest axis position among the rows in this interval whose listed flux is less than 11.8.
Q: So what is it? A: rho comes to 422.808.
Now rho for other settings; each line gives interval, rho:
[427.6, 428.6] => 428.492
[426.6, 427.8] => 427.507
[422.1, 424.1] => 423.978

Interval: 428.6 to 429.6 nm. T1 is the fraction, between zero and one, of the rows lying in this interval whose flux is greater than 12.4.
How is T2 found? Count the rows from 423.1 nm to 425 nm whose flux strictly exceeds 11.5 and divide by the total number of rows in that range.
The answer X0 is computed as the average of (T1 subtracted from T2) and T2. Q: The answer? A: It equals 0.30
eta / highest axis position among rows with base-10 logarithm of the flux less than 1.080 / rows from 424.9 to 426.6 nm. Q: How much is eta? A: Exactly 426.523 nm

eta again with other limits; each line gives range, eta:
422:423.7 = 423.587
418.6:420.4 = 420.284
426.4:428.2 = 428.098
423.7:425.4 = 425.346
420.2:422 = 421.835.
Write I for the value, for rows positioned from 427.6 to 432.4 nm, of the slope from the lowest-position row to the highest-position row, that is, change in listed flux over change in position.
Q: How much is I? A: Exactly 0.5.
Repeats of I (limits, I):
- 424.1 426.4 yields 0.1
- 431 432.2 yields 1.4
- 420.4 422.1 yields -0.6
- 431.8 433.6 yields 1.2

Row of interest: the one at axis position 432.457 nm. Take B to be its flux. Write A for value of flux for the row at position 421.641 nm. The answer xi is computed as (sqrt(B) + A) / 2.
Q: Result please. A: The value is 7.3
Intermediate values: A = 10.95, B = 12.86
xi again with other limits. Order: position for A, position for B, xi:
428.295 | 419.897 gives 7.2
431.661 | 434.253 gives 8.4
